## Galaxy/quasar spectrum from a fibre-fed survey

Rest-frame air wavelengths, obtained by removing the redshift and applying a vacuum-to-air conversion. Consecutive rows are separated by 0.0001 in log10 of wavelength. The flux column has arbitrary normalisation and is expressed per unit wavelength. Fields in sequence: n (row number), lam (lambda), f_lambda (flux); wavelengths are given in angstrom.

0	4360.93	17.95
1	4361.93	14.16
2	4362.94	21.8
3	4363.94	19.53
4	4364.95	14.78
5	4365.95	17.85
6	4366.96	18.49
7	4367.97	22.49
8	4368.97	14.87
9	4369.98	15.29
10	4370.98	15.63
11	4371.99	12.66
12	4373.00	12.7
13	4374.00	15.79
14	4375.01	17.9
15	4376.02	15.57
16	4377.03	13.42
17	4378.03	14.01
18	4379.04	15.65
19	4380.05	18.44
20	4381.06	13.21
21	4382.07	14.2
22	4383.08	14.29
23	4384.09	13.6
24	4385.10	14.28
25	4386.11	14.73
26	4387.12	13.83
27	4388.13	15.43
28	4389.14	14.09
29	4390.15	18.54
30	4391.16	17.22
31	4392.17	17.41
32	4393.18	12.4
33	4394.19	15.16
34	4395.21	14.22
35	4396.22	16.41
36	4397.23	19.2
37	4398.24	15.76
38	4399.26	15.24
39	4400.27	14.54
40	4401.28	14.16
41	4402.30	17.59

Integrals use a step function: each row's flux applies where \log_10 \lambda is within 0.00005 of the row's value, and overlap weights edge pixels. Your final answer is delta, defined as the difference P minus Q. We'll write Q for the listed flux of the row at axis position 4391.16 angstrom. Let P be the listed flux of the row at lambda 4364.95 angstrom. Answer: -2.4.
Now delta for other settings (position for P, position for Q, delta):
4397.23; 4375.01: 1.3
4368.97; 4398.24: -0.9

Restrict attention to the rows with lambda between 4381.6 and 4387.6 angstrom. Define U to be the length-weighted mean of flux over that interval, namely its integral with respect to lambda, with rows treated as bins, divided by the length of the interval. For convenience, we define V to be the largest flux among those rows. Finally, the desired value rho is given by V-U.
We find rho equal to 0.6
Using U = 14.2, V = 14.73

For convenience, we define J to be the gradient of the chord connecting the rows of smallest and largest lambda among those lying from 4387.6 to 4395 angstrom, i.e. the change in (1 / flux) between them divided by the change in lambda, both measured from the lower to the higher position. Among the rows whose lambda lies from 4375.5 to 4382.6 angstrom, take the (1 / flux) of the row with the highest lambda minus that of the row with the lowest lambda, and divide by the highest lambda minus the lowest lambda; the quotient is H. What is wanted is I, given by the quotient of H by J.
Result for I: 5.4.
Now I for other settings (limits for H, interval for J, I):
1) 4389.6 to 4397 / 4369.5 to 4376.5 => -5.9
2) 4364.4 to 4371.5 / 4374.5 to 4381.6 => -0.2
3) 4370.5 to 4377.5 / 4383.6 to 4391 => -0.5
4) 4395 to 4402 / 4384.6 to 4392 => 0.0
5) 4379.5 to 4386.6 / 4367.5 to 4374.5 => 0.7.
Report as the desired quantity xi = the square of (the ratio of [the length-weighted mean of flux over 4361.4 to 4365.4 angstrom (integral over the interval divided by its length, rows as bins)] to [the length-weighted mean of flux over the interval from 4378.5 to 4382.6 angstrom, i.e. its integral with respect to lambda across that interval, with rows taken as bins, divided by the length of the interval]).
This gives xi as 1.32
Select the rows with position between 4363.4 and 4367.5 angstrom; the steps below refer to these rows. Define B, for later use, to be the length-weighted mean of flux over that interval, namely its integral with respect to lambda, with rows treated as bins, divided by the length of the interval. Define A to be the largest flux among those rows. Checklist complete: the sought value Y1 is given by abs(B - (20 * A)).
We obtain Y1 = 373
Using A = 19.53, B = 17.7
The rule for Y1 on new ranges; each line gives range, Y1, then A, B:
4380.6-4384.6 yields 272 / 14.29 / 13.8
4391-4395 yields 333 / 17.41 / 15.3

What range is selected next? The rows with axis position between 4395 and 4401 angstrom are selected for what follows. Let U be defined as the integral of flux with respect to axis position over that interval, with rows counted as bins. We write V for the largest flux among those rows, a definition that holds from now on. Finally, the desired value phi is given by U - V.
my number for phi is 76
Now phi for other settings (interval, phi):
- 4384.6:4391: 79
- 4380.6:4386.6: 70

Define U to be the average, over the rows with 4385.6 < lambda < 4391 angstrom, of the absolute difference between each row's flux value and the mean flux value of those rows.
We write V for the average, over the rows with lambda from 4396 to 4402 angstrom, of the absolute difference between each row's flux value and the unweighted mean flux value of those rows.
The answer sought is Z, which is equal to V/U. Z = 1.0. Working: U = 1.33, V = 1.3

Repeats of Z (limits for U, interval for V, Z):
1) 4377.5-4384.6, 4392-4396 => 1.1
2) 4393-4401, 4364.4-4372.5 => 1.8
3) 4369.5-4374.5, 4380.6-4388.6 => 0.4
